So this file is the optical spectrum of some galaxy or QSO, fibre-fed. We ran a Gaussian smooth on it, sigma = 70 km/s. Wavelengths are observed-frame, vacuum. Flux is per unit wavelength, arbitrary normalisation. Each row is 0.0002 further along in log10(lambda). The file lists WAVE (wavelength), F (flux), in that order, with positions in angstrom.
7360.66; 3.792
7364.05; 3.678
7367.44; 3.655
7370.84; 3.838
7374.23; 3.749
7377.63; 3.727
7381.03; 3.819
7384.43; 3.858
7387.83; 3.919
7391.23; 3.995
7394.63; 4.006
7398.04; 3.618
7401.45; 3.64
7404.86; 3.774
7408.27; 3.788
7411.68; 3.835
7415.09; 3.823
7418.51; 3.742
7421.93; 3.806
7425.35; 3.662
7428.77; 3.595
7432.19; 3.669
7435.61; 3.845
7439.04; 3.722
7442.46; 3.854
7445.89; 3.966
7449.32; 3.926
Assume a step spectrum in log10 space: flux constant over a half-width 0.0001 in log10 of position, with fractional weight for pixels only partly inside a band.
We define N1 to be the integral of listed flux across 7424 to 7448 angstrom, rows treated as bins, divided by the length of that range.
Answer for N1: 3.76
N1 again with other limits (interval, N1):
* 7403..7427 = 3.77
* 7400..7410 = 3.74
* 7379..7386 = 3.83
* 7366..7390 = 3.80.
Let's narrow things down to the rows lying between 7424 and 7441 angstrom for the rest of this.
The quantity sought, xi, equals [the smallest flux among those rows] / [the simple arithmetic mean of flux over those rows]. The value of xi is 0.972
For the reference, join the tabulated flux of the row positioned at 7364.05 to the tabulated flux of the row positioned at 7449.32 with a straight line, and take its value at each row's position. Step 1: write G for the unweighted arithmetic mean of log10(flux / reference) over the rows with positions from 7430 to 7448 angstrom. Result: -0.010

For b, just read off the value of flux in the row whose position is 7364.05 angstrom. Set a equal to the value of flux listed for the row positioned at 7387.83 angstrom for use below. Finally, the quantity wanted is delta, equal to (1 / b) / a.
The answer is 0.0694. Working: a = 3.919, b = 3.678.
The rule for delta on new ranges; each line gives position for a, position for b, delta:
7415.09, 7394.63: 0.0653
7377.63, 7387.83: 0.0685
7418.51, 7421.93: 0.0702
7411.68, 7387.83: 0.0665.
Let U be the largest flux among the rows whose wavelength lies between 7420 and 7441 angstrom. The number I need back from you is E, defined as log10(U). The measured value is 0.585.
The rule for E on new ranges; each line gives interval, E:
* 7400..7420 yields 0.584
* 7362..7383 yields 0.584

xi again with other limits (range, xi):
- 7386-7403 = 0.943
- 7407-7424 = 0.985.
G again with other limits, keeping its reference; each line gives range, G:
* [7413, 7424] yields -0.005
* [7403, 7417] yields -0.001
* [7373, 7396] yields 0.015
